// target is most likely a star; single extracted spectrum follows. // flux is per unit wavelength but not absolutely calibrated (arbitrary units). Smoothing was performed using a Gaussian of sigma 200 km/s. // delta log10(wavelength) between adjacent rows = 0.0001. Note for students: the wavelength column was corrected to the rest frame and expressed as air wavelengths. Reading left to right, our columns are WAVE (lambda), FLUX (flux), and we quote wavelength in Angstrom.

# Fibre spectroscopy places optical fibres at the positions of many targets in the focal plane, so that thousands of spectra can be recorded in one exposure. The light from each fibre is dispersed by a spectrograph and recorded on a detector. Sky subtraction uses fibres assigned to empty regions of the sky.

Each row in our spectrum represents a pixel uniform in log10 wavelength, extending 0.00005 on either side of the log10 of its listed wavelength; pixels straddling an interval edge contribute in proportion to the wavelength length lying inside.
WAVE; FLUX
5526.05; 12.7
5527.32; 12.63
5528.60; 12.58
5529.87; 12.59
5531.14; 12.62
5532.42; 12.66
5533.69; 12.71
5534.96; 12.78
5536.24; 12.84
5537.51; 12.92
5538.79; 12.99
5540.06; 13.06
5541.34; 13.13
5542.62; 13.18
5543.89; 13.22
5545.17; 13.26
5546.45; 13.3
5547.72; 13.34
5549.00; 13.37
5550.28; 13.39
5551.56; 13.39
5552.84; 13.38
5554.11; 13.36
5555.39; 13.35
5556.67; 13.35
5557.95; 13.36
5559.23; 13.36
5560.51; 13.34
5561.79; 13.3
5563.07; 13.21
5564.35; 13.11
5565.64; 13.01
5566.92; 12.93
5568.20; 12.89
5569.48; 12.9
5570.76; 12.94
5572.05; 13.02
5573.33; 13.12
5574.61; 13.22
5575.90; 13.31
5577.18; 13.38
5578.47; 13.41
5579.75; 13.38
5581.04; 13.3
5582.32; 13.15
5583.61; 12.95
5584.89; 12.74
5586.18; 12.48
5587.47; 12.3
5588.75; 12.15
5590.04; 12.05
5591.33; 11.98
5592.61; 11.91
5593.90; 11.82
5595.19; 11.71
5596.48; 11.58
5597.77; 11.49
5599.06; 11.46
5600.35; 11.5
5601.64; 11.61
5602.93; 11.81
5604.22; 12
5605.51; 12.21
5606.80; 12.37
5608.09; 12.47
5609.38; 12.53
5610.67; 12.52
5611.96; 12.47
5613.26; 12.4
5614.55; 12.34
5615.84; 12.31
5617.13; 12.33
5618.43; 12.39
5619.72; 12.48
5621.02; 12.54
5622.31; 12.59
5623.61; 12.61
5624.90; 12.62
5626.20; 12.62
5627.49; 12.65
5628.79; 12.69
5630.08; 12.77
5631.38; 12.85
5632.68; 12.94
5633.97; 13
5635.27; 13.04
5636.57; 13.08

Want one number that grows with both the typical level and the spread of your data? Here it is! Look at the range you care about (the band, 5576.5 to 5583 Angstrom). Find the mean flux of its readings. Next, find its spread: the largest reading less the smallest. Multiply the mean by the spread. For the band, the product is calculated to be 3.5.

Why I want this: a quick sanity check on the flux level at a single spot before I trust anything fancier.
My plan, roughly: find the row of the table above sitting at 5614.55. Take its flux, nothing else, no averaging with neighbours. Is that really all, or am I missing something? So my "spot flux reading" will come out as 12.34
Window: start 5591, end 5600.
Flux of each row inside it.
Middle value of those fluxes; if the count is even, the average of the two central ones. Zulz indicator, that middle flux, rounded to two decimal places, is 11.71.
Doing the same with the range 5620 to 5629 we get 12.62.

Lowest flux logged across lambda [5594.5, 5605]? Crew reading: 11.46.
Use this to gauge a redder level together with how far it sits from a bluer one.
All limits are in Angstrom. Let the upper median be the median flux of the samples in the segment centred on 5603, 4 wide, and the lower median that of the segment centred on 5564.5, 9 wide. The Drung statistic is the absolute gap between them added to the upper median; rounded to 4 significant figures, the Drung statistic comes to 13.11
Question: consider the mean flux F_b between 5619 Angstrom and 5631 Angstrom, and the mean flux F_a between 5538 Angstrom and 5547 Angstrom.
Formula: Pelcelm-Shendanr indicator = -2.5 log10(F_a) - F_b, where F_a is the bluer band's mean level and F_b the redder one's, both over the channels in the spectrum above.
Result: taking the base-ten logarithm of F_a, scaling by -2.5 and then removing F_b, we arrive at -15.4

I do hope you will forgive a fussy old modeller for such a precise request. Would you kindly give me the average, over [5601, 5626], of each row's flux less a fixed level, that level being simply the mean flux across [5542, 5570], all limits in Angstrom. -0.89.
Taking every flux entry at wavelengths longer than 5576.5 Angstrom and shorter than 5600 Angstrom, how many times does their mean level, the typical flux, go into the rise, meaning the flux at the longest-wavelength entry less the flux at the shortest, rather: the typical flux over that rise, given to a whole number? -6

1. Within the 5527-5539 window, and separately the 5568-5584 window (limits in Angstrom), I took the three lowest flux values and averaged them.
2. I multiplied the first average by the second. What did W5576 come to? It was 163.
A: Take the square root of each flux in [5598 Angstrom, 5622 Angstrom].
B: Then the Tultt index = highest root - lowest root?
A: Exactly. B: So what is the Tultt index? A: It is 0.16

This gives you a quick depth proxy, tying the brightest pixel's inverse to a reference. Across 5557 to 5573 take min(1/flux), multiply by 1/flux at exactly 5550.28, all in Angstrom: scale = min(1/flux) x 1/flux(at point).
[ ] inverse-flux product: 0.0056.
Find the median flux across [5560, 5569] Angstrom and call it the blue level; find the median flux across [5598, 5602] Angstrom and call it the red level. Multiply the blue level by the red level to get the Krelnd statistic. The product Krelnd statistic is 151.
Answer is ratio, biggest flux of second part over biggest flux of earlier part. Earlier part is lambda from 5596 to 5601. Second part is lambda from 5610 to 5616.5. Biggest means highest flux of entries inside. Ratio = 1.08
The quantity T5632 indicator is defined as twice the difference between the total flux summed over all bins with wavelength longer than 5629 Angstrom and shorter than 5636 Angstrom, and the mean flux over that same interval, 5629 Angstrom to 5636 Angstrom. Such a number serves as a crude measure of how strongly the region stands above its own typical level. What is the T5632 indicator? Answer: 103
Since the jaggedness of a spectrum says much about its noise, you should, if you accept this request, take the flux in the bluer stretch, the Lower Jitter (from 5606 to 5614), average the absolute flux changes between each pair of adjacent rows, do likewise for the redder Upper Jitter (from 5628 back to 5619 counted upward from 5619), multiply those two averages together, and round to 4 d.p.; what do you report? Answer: 0.0016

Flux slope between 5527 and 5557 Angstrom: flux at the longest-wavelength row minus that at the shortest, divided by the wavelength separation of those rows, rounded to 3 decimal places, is 0.025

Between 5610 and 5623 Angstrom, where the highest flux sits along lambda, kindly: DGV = 5622.31 Angstrom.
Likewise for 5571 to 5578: 5577.18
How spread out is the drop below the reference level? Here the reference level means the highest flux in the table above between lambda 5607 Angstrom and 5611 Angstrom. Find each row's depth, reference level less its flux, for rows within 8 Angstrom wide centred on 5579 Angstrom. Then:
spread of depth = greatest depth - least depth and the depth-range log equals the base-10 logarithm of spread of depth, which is -0.6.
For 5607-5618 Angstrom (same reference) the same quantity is -0.7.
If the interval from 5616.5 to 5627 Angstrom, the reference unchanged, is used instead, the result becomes -0.5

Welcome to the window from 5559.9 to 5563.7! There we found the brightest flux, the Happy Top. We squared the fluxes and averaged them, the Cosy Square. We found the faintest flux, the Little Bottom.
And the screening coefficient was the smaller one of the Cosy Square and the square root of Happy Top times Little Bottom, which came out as 13.3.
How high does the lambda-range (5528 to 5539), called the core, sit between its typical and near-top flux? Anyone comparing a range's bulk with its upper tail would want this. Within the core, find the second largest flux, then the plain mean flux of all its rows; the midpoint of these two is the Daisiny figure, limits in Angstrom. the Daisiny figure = 12.83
